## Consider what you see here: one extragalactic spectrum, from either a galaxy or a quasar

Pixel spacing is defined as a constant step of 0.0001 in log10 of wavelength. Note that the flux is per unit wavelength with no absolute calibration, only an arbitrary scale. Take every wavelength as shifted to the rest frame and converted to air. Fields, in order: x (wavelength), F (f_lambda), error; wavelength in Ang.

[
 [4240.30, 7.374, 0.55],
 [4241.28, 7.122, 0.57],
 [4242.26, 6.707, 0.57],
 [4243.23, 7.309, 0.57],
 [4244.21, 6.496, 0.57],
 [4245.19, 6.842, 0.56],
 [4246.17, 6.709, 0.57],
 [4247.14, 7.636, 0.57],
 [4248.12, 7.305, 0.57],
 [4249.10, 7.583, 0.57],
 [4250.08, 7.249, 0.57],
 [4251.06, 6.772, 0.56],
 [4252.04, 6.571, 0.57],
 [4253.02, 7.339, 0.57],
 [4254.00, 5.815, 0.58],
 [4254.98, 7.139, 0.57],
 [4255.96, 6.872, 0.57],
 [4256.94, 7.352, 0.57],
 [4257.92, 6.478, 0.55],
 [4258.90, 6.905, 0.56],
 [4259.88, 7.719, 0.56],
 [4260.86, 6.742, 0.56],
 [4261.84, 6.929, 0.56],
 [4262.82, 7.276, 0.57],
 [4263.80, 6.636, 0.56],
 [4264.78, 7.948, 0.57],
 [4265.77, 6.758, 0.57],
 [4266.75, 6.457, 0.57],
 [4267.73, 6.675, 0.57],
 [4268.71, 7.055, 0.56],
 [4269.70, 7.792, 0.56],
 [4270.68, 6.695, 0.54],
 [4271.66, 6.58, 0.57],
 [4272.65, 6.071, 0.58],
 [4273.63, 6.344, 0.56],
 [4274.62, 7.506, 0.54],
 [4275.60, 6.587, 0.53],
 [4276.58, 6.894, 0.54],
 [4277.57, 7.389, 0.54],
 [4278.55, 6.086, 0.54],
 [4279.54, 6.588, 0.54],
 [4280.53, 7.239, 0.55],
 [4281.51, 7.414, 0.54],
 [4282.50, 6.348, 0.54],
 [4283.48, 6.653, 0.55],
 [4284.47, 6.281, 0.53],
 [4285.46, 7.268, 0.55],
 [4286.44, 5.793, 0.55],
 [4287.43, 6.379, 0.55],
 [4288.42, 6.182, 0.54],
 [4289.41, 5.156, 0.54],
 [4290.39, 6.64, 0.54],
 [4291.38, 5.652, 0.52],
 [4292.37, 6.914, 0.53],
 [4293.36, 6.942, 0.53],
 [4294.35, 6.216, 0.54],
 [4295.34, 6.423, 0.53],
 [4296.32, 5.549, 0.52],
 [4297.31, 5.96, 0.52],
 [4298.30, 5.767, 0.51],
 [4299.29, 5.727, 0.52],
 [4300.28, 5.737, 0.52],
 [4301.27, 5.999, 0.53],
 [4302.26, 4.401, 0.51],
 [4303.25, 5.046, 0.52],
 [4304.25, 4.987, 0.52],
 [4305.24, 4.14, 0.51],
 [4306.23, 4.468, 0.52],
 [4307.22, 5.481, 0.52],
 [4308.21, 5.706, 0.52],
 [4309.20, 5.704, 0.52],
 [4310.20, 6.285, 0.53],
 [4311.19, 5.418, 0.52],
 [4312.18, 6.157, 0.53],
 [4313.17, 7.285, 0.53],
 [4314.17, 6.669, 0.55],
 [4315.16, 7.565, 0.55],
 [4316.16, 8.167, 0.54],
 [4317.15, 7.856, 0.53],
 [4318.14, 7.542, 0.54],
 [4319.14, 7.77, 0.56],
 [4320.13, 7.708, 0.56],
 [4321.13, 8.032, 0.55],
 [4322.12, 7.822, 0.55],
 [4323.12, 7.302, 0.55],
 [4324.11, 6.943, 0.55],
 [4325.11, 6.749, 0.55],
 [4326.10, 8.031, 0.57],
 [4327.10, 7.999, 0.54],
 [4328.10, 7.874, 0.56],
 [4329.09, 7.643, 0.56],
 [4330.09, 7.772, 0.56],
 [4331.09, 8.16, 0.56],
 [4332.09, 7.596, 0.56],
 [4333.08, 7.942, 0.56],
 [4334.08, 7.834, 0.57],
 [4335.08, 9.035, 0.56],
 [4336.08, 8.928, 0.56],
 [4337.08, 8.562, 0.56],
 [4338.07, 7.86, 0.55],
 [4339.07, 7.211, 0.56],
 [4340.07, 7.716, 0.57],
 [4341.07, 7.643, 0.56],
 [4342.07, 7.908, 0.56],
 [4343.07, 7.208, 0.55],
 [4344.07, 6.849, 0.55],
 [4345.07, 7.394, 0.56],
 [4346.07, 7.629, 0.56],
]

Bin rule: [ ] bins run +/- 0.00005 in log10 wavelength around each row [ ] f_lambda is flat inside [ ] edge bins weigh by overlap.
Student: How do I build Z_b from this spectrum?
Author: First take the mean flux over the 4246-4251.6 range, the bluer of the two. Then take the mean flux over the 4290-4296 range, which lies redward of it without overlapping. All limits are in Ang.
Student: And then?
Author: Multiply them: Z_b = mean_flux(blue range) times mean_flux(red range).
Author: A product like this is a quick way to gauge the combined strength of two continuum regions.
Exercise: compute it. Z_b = 46.6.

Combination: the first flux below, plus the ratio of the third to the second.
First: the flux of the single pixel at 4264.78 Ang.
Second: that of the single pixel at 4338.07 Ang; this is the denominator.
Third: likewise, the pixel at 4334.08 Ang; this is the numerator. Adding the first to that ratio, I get 8.9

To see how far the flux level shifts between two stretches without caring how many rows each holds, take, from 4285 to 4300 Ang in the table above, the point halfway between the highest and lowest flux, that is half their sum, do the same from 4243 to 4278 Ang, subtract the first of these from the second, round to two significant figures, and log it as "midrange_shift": 0.67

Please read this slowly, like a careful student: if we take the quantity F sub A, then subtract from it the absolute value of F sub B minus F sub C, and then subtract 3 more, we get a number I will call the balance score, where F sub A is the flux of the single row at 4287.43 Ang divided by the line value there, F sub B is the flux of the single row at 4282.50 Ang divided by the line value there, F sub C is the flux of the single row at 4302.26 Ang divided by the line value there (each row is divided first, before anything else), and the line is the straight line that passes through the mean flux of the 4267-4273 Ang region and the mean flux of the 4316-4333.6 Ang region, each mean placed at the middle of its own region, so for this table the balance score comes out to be -2.41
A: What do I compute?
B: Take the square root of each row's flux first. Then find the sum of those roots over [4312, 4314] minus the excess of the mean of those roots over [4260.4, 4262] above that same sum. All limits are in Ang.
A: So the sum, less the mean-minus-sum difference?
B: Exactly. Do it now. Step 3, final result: 7.7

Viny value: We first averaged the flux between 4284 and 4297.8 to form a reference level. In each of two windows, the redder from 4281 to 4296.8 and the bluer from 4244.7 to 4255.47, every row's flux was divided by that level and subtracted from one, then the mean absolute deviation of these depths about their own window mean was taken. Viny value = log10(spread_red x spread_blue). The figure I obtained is -2.31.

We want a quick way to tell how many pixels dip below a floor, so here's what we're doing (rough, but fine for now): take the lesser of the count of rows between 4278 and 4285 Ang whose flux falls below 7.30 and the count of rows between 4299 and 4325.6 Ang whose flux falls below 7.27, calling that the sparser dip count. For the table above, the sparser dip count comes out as 6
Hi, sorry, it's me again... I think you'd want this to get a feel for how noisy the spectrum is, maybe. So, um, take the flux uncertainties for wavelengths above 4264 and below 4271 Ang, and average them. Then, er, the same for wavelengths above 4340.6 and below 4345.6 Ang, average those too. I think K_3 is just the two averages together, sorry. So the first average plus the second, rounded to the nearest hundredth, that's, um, 1.12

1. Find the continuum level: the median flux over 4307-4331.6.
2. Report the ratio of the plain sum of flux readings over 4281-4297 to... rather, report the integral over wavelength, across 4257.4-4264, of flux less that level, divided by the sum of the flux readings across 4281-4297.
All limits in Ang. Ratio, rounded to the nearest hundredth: -0.04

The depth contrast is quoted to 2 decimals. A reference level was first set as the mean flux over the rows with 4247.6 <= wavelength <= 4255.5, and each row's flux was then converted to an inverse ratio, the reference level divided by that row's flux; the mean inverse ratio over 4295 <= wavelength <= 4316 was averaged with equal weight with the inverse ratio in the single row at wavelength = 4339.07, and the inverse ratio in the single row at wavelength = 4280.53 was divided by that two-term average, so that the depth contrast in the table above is 0.87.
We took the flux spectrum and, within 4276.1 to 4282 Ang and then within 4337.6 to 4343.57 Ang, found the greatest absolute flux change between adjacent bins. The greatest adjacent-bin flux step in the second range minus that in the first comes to -0.60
